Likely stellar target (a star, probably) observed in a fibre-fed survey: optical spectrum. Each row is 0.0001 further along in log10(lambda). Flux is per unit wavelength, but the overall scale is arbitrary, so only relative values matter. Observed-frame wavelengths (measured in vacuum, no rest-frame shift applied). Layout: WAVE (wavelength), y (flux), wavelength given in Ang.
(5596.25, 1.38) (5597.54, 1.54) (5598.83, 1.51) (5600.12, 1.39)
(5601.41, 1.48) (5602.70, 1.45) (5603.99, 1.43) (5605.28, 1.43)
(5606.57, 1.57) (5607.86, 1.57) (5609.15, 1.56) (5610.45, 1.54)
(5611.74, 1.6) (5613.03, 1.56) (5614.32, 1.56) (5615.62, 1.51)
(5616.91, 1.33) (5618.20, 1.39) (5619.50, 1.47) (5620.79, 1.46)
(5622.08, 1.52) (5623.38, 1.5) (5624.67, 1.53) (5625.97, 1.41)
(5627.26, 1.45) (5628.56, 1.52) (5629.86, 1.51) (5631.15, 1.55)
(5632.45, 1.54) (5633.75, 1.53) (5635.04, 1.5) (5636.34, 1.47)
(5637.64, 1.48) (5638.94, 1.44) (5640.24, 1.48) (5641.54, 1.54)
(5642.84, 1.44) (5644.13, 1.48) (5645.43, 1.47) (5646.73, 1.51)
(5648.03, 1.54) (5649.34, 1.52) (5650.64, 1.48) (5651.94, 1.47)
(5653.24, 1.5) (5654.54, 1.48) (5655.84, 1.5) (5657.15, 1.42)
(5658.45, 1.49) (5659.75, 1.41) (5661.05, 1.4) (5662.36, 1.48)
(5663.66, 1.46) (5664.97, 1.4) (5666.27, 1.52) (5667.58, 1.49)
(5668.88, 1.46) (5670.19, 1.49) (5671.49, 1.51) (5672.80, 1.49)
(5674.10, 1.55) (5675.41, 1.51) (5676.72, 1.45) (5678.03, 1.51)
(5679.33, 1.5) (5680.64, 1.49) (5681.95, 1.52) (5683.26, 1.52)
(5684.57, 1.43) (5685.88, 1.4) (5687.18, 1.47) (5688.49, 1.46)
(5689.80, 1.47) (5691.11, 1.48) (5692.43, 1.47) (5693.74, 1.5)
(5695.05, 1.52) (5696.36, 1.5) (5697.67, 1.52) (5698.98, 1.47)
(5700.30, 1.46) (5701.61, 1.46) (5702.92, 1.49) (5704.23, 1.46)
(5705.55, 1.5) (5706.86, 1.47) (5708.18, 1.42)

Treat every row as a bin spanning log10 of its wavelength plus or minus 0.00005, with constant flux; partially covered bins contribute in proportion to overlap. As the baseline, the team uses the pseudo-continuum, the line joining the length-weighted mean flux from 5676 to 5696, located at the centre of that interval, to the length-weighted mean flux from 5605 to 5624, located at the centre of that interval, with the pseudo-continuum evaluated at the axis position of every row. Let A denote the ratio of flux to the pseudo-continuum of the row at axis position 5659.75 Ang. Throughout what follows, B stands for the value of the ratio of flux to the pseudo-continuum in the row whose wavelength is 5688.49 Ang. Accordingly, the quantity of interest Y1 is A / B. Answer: 0.96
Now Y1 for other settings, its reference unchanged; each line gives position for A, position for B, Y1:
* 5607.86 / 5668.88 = 1.06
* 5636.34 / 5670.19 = 0.98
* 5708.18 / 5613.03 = 0.93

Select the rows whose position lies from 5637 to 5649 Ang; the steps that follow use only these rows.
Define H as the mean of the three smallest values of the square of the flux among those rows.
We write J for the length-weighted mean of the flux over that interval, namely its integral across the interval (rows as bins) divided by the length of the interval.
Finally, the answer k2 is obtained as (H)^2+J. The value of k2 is 5.91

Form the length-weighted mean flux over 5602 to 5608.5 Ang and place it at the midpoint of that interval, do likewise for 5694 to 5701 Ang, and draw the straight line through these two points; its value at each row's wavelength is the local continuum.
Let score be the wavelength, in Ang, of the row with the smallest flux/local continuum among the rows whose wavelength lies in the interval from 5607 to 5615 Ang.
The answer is 5610.45 Ang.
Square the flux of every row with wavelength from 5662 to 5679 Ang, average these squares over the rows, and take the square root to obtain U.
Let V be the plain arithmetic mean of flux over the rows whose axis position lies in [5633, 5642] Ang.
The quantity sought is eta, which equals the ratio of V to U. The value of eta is 1.00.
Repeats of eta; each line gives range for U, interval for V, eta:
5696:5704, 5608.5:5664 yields 1.00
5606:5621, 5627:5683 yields 0.98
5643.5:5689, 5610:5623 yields 1.01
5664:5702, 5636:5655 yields 1.00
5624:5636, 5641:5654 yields 0.99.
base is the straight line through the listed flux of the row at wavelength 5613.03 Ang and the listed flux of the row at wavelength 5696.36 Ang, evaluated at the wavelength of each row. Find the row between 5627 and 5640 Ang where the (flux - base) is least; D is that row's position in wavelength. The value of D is 5638.94 Ang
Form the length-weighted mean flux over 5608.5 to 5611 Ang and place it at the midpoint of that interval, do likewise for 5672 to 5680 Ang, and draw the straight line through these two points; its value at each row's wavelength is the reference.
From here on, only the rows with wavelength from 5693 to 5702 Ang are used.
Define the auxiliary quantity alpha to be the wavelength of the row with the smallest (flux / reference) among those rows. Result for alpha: 5700.30 Ang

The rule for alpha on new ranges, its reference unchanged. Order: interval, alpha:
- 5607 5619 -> 5616.91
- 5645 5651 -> 5645.43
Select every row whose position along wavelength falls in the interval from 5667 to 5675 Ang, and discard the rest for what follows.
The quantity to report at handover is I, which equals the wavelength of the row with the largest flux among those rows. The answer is 5674.10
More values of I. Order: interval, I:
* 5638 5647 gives 5641.54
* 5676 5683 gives 5681.95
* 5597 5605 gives 5597.54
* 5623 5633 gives 5631.15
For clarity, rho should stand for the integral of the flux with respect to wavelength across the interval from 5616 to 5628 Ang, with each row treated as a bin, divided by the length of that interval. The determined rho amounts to 1.45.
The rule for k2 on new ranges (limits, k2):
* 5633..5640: 6.07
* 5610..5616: 7.13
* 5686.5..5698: 6.11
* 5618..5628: 5.50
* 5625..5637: 5.84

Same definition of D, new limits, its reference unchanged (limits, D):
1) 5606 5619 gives 5616.91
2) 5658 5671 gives 5661.05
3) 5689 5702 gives 5700.30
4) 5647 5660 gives 5659.75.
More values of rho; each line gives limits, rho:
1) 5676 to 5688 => 1.48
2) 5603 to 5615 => 1.53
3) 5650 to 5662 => 1.46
